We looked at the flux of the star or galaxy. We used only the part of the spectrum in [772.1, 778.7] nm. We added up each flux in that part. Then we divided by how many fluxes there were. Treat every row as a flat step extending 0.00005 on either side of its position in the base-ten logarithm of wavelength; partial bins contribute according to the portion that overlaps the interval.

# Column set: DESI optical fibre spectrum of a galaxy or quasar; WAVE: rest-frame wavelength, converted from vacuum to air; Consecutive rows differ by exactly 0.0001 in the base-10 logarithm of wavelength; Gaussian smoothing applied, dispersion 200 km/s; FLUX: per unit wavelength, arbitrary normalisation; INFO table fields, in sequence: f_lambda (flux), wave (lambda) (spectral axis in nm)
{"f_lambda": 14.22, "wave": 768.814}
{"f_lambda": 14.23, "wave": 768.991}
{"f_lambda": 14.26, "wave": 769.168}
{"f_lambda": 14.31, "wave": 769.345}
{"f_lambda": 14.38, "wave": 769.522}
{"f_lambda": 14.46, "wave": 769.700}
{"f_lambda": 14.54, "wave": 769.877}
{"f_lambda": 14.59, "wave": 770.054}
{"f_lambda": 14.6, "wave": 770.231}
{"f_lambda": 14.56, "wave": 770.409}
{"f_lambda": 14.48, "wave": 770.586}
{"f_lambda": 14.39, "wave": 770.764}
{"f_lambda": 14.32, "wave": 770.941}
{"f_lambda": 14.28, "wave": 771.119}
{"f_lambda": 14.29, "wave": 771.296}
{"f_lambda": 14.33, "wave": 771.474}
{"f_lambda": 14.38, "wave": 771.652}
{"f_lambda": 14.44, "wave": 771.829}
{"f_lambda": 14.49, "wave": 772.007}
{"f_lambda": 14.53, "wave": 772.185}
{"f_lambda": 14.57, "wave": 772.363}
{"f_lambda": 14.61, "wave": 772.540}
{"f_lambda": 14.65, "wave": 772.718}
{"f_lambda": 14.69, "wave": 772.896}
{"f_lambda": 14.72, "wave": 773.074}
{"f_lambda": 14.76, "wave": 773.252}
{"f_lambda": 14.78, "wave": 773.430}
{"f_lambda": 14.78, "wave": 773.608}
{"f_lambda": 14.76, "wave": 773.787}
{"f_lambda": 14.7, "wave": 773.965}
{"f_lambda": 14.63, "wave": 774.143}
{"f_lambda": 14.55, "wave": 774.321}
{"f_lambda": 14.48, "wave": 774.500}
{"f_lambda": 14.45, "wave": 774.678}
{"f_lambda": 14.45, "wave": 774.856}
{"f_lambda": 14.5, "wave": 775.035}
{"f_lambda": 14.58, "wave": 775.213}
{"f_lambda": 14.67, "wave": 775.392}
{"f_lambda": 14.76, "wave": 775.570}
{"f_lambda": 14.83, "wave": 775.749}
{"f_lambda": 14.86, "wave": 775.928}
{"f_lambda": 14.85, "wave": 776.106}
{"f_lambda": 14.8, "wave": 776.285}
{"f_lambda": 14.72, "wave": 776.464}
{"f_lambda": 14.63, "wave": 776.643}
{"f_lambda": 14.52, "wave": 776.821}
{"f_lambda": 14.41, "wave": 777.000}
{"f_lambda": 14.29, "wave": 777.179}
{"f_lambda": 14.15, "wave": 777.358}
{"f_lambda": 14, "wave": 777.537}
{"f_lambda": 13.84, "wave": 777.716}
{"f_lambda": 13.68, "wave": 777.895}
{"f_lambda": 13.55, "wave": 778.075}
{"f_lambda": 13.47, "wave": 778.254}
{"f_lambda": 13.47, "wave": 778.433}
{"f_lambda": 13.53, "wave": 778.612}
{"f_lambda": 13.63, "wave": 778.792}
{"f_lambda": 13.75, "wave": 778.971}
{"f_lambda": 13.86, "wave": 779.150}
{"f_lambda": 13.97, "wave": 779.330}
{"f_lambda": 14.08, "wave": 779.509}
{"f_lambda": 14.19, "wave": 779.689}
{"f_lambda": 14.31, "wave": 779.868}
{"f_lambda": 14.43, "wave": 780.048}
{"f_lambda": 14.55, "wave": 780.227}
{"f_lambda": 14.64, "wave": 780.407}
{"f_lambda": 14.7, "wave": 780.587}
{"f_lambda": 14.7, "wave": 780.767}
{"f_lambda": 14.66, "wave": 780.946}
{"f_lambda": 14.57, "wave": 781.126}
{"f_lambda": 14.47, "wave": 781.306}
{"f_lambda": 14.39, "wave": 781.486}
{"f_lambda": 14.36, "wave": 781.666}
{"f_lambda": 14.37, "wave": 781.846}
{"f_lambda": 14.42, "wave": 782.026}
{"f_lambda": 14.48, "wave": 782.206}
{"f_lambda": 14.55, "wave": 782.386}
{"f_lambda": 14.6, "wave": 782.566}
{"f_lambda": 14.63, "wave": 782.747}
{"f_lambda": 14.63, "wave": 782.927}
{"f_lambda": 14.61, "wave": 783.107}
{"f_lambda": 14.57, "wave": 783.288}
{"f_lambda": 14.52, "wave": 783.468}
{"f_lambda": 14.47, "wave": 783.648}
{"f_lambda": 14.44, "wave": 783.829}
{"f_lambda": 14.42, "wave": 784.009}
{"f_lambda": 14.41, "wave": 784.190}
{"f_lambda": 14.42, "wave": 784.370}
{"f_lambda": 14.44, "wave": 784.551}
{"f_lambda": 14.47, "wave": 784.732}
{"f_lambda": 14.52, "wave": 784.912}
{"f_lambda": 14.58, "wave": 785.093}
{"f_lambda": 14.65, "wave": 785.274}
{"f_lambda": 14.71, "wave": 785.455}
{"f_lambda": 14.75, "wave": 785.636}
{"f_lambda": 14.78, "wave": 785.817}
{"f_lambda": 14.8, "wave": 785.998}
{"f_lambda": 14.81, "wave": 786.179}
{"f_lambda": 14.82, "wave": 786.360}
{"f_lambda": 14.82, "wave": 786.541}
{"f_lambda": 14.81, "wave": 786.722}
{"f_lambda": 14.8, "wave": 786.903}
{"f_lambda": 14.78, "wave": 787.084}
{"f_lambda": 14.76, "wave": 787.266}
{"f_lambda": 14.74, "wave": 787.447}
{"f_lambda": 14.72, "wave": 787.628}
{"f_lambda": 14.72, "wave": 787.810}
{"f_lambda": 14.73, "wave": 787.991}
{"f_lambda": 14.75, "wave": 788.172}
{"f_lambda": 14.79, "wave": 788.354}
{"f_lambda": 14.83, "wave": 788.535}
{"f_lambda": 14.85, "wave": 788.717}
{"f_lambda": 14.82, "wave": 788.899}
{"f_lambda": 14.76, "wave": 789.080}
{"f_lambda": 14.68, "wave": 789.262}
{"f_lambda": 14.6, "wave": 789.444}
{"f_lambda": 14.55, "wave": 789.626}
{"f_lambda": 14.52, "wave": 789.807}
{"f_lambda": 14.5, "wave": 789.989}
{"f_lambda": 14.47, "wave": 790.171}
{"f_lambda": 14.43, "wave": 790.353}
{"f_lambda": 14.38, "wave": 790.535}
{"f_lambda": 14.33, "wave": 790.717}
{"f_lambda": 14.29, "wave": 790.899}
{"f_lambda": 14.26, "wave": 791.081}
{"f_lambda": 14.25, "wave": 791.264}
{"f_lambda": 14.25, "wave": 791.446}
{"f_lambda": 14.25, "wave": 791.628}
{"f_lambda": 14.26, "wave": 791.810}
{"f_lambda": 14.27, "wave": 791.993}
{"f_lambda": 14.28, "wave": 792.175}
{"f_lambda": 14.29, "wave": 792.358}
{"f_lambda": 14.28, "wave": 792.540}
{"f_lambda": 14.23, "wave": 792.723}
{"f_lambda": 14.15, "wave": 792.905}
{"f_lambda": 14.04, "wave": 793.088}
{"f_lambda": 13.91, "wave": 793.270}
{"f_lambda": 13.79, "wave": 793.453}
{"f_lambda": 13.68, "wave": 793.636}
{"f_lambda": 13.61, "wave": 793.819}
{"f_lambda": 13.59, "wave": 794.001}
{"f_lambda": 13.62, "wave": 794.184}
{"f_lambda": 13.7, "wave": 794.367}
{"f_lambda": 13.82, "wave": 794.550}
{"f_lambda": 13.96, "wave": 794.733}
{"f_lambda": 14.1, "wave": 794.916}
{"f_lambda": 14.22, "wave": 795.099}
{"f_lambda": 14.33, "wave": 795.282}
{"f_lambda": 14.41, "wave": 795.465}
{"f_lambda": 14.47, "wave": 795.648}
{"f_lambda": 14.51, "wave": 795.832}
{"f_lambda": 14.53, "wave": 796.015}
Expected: 14.4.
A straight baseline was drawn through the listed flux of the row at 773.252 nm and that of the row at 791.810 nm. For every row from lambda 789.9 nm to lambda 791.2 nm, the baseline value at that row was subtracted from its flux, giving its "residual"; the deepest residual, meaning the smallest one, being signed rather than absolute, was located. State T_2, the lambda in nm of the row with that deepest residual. 791.081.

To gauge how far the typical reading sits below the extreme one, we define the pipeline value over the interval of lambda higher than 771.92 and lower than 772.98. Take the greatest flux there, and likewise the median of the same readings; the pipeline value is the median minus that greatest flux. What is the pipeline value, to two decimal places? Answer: -0.10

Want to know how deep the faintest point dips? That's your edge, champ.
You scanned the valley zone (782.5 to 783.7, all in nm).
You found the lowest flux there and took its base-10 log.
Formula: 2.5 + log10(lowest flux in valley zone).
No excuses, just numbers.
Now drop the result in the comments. 3.66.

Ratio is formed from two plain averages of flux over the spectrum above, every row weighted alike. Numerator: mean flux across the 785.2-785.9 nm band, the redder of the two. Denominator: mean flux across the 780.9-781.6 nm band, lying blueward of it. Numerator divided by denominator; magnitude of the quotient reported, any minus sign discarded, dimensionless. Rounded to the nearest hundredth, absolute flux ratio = 1.01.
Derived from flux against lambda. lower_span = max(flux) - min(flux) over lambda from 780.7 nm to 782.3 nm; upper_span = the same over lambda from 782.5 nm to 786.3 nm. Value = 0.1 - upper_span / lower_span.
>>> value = -1.1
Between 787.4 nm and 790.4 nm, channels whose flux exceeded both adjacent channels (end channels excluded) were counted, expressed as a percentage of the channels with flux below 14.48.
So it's 50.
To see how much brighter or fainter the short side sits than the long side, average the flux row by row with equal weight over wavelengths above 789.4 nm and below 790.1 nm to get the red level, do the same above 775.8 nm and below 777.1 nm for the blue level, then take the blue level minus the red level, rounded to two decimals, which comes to 0.14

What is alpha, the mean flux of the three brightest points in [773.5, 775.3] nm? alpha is 14.7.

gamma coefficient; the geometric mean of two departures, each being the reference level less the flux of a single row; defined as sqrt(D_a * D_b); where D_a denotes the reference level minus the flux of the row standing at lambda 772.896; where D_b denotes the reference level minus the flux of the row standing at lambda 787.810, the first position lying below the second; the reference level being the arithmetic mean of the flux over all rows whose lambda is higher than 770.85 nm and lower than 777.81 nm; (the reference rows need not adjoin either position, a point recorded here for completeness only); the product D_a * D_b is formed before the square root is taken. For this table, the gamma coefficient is 0.16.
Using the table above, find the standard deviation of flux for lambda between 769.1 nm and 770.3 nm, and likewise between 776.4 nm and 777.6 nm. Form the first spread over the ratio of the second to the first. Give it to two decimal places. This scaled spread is 0.07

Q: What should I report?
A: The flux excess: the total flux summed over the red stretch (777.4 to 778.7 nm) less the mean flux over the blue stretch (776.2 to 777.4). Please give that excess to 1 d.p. 81.0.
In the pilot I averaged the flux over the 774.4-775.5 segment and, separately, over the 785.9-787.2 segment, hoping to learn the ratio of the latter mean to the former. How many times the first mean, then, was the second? 1.02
